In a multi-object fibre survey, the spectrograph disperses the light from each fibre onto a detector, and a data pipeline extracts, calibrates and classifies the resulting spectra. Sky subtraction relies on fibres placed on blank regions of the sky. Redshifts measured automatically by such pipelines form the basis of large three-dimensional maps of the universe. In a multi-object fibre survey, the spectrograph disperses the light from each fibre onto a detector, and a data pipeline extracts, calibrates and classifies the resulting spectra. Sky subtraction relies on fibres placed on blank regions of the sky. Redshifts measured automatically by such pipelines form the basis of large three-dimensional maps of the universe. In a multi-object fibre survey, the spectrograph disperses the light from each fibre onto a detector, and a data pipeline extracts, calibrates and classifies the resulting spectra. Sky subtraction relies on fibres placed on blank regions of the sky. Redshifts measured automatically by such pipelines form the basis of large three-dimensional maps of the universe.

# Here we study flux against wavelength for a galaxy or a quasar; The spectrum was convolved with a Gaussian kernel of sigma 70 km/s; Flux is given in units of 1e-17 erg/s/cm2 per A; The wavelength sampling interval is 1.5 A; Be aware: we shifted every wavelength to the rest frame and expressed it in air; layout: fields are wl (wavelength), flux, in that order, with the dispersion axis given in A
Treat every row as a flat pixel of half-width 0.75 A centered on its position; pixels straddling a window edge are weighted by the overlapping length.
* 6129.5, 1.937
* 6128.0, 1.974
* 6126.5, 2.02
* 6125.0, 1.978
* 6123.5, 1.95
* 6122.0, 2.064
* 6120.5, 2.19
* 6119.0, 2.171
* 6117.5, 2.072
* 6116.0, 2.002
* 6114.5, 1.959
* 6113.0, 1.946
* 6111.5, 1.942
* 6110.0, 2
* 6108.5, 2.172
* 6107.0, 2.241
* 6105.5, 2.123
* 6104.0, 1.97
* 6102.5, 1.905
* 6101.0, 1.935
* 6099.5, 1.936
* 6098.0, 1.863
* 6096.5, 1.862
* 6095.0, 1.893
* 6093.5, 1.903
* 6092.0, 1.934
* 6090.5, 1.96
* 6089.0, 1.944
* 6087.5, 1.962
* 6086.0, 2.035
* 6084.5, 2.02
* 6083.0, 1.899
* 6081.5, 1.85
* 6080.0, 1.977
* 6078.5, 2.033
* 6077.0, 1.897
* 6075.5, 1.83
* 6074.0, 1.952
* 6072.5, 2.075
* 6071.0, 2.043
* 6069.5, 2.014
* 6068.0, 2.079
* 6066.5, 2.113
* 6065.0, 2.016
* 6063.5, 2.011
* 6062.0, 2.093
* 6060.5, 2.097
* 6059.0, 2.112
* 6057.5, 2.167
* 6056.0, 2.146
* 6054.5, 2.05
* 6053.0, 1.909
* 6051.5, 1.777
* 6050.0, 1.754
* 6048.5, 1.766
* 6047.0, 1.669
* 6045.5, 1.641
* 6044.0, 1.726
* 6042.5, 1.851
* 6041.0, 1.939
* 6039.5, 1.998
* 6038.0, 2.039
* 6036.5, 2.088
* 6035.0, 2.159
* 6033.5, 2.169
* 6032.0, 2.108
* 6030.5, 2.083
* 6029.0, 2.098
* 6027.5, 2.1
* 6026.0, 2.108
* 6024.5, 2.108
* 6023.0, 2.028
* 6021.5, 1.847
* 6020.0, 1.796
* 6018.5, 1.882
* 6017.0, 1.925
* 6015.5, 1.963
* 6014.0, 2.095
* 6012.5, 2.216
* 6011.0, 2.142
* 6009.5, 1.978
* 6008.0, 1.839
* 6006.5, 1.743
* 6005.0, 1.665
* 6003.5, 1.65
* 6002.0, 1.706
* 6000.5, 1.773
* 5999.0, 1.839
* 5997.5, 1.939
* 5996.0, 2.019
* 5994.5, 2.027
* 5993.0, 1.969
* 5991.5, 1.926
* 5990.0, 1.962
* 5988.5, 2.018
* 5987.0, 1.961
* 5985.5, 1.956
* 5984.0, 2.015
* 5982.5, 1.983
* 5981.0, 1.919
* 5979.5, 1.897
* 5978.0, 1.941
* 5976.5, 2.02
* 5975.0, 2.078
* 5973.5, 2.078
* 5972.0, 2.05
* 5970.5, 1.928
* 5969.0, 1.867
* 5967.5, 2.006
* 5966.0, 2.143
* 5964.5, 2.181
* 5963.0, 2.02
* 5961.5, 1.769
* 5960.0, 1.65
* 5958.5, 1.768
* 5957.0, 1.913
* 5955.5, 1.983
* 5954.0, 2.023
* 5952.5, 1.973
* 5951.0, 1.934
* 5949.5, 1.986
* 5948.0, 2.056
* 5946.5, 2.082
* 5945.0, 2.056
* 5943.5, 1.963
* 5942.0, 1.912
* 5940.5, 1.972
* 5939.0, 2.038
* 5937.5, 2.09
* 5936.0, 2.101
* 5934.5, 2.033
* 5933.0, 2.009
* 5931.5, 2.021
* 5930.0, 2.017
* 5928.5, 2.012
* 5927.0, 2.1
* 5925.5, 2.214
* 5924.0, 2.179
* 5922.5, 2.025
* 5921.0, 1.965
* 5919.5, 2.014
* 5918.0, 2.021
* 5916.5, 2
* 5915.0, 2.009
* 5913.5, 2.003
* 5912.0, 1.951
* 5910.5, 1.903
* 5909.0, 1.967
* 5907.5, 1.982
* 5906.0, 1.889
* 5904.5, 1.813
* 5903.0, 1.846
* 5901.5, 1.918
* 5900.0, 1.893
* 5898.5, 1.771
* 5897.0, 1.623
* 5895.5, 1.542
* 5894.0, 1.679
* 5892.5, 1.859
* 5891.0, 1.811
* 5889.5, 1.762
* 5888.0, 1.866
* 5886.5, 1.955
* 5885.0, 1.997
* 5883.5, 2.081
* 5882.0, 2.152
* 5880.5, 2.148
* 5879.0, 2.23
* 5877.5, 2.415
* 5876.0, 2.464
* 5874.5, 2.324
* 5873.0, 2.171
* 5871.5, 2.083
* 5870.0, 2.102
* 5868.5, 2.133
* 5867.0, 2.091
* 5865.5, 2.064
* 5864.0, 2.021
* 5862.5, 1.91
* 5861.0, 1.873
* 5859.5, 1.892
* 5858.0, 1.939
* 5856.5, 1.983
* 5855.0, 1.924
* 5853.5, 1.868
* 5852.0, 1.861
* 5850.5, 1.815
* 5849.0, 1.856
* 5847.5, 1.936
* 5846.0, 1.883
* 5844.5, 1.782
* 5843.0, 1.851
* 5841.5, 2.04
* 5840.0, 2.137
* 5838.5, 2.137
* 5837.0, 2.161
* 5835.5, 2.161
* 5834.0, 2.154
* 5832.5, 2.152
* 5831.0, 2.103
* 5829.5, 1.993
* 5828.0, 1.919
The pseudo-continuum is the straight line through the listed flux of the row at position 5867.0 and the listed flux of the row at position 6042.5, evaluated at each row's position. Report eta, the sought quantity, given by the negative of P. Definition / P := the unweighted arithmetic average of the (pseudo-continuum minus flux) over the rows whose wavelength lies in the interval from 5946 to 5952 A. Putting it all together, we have 0.04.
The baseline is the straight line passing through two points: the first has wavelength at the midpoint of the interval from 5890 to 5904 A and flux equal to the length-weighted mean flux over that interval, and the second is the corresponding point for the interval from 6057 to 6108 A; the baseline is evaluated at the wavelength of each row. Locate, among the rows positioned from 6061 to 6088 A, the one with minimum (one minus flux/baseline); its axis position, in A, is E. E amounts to 6066.5 A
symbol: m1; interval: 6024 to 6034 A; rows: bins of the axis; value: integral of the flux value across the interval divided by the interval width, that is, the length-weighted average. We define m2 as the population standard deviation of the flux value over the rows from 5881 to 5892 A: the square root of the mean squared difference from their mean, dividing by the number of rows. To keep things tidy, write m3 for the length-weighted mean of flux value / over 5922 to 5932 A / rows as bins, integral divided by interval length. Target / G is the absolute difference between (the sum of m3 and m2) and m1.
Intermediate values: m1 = 2.11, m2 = 0.13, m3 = 2.08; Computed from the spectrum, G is 0.107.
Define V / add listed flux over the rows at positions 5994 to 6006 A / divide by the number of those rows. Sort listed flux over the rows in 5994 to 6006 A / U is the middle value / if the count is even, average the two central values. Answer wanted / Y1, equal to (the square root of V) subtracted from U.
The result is 0.45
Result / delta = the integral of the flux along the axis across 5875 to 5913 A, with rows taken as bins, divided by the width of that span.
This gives 1.94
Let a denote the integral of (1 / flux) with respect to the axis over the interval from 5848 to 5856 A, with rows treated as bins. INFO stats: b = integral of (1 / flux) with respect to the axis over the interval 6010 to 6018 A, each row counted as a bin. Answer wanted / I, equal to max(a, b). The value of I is 4.28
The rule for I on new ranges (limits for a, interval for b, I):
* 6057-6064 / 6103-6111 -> 3.84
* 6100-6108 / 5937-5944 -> 3.94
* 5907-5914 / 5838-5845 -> 3.57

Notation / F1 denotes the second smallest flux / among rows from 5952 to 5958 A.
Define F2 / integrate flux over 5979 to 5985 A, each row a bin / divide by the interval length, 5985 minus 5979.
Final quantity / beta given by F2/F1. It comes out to 0.99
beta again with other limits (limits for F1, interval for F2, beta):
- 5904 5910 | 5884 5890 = 1.01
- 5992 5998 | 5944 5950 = 1.04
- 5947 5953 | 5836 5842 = 1.08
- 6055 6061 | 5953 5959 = 0.91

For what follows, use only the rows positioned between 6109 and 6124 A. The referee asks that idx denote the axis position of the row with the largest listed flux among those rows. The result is 6120.5 A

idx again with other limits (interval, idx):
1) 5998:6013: 6012.5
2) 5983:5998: 5994.5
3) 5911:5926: 5925.5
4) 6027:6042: 6033.5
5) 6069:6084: 6072.5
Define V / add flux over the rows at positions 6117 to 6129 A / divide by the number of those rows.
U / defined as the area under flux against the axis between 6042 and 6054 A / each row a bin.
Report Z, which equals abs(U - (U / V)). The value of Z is 10.9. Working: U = 21.2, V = 2.05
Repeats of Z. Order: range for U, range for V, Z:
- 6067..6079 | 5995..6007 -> 10.6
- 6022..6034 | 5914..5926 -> 12.9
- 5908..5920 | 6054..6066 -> 12.4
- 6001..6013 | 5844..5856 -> 10.3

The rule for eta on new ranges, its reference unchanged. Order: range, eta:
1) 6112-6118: 0.24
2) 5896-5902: -0.25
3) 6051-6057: 0.13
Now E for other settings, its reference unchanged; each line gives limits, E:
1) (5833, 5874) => 5835.5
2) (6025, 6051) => 6033.5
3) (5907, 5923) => 5918.0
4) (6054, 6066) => 6057.5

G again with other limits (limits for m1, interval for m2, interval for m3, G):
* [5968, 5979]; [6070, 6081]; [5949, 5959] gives 0.031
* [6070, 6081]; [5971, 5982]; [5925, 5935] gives 0.156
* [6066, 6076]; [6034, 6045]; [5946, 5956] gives 0.123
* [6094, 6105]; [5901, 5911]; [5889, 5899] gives 0.139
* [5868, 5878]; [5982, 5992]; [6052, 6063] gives 0.136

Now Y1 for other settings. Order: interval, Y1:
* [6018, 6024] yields 0.49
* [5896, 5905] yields 0.48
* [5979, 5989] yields 0.56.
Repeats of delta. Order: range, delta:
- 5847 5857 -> 1.89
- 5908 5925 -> 2.01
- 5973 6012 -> 1.93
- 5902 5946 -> 2.00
